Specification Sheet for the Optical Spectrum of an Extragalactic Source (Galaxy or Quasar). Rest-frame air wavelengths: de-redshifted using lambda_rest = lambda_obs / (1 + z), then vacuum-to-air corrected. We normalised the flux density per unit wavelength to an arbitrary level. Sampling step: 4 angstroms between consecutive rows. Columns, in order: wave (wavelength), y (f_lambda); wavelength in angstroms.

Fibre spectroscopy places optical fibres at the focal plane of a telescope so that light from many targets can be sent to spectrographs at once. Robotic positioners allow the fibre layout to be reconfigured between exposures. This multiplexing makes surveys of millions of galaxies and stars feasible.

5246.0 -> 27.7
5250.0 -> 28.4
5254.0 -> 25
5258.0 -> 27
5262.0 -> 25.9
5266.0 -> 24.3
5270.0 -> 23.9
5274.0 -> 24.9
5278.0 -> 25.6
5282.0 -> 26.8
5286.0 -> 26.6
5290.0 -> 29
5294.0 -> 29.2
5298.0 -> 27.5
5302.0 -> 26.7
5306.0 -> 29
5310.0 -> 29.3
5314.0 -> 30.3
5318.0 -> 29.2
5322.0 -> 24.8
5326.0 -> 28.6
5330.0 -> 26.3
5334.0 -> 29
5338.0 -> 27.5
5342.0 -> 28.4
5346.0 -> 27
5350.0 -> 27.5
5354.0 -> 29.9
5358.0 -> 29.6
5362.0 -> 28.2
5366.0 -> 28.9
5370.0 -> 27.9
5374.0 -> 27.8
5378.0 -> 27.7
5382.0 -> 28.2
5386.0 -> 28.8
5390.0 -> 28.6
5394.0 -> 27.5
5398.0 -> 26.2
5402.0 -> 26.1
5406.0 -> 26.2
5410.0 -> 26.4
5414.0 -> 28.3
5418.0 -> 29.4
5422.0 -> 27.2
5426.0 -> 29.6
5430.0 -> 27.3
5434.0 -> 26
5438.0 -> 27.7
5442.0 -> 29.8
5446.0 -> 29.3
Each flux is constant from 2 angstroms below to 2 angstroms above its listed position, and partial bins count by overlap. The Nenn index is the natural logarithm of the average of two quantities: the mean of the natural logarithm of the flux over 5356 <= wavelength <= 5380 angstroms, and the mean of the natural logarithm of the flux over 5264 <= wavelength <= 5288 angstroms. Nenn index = 1.19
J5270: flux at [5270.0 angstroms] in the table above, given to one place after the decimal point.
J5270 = 23.9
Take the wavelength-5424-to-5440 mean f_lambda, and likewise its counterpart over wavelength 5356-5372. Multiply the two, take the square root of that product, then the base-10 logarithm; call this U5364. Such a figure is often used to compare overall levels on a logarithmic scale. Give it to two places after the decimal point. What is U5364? 1.45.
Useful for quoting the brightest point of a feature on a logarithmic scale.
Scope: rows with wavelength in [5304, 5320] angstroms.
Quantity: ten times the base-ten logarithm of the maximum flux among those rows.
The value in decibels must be 14.8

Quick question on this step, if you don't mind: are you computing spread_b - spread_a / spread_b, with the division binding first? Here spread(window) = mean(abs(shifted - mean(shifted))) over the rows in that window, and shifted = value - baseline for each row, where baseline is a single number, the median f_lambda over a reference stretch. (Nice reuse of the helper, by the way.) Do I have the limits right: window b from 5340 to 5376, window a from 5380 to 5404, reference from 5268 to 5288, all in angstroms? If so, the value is -0.5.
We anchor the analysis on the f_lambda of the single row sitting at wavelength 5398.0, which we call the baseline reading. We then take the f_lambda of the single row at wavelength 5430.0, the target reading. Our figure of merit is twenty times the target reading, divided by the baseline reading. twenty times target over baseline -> 20.8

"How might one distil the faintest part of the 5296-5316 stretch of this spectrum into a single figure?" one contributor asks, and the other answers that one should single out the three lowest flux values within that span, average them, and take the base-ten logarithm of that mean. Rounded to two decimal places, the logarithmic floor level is 1.44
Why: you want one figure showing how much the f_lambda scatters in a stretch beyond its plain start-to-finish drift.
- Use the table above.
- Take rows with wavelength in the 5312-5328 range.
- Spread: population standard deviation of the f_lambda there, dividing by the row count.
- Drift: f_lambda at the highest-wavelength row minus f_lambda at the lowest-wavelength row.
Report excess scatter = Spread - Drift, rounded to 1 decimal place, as 3.8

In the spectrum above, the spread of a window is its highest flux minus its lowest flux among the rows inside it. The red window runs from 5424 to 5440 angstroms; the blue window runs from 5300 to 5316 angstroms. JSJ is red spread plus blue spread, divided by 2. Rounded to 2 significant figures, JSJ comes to 3.6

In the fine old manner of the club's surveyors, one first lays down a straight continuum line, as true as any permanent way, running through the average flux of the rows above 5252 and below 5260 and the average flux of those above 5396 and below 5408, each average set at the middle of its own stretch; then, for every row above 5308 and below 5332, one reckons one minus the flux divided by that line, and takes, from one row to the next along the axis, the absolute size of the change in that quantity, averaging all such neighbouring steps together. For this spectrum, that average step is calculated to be 0.10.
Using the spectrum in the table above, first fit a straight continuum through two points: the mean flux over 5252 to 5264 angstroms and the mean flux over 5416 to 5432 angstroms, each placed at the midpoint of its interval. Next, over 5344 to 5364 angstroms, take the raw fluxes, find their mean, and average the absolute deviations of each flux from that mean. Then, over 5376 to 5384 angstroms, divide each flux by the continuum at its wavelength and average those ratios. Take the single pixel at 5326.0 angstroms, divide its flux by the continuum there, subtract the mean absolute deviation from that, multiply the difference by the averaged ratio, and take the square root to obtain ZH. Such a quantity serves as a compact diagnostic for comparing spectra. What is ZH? 0.11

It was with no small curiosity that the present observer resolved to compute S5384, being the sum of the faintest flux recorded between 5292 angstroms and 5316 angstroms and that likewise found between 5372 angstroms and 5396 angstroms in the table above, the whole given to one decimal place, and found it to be 54.2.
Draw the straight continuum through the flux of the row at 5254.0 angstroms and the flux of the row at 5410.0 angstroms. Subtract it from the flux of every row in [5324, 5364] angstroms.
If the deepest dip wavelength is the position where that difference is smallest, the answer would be 5330.0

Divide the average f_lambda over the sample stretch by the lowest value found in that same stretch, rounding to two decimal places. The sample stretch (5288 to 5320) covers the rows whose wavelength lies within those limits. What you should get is 1.08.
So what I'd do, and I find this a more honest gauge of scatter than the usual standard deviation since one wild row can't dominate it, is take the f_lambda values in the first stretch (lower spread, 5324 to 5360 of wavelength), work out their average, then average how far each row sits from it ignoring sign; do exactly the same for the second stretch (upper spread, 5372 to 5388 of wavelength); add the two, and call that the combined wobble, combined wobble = 1.4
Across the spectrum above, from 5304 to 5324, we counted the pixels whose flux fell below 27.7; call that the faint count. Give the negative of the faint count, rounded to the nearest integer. -1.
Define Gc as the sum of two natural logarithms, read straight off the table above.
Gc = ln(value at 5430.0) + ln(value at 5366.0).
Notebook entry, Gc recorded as 6.67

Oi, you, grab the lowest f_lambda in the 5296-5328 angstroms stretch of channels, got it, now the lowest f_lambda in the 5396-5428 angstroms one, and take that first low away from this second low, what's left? 1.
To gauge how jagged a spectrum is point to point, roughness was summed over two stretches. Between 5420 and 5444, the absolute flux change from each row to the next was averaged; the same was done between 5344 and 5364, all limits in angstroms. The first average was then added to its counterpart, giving 3.1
